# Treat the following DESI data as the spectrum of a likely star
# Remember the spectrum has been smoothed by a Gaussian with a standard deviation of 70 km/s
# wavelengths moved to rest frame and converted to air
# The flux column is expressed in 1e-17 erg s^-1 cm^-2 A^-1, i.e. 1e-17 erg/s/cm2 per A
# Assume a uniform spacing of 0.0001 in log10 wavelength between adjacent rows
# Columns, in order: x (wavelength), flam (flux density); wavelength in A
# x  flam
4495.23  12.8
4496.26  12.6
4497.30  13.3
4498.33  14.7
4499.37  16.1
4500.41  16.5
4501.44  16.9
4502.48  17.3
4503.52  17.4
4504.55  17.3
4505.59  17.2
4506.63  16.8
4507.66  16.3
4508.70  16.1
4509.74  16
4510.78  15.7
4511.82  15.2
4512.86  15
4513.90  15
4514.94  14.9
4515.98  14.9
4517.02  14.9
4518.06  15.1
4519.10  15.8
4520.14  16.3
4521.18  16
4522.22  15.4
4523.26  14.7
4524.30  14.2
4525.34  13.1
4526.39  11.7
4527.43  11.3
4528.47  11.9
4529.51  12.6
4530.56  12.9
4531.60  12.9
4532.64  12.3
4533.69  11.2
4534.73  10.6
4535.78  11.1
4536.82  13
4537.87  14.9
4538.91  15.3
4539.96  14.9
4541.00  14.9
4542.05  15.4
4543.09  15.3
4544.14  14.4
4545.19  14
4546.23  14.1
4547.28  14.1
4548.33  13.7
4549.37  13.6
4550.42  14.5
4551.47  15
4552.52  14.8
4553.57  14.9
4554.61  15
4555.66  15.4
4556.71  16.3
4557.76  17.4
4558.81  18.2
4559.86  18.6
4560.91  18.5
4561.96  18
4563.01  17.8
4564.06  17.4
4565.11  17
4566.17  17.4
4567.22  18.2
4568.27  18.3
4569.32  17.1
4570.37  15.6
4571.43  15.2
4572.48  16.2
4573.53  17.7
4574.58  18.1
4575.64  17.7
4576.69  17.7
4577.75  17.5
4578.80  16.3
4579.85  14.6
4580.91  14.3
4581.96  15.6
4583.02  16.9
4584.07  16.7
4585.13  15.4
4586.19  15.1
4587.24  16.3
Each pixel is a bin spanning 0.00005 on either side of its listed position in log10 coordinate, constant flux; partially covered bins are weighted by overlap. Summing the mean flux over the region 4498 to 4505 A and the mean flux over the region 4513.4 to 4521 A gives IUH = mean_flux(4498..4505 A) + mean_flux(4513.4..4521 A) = 31.9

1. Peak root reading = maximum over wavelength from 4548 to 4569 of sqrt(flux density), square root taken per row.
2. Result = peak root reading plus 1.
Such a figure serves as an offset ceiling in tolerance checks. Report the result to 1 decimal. 5.3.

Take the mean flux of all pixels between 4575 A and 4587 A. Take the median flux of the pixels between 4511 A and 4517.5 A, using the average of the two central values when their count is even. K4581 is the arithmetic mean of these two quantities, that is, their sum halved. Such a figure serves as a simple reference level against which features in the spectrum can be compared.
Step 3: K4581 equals 15.6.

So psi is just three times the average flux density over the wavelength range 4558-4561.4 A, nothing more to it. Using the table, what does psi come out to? 55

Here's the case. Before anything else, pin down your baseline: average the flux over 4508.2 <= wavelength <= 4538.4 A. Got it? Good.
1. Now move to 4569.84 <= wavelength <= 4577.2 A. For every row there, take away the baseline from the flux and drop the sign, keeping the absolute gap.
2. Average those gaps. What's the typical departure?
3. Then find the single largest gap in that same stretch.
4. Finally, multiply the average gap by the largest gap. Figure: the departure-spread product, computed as 12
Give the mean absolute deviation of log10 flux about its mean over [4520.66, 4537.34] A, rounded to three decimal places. 0.041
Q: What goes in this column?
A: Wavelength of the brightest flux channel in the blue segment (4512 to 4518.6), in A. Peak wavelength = 4518.06 A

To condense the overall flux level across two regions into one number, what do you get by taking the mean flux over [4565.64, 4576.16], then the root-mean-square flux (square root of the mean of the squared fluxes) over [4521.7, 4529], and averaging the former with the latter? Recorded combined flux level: 15.2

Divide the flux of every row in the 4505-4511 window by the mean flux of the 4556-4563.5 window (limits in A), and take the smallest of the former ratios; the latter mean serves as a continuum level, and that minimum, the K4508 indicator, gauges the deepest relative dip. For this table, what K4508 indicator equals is 0.88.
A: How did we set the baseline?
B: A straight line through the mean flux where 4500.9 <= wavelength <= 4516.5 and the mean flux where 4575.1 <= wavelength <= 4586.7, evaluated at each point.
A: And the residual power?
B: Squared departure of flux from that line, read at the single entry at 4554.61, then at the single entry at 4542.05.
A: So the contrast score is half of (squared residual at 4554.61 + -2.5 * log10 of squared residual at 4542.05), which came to 1.0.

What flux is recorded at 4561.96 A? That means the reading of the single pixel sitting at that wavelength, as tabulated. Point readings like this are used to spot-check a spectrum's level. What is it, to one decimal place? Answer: 18.0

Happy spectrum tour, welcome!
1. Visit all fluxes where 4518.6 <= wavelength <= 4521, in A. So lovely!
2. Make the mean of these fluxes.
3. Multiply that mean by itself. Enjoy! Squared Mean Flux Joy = 258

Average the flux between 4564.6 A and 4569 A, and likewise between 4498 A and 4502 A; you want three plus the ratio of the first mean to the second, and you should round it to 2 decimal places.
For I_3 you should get 4.10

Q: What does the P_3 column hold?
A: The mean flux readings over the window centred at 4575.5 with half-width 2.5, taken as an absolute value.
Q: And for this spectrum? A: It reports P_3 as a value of 18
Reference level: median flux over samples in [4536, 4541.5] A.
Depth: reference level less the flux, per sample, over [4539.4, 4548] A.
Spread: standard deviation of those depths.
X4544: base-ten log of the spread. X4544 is -0.3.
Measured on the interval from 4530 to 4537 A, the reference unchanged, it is 0.0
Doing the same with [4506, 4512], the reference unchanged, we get -0.3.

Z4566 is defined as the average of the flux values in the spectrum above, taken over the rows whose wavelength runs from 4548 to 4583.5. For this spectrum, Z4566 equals 16.5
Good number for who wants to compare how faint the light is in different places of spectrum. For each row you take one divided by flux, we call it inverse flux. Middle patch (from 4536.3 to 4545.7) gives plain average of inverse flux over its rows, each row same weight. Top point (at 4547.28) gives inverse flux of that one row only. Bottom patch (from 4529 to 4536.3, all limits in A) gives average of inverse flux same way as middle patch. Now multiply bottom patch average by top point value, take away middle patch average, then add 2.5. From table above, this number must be 2.44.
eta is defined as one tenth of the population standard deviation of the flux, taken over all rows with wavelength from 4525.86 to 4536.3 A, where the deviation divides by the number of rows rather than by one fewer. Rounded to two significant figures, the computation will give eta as 0.076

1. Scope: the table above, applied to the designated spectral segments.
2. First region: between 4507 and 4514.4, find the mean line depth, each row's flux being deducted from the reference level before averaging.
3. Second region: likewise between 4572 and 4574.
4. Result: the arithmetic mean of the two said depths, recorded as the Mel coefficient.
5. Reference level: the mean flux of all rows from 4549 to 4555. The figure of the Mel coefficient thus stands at -1.6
